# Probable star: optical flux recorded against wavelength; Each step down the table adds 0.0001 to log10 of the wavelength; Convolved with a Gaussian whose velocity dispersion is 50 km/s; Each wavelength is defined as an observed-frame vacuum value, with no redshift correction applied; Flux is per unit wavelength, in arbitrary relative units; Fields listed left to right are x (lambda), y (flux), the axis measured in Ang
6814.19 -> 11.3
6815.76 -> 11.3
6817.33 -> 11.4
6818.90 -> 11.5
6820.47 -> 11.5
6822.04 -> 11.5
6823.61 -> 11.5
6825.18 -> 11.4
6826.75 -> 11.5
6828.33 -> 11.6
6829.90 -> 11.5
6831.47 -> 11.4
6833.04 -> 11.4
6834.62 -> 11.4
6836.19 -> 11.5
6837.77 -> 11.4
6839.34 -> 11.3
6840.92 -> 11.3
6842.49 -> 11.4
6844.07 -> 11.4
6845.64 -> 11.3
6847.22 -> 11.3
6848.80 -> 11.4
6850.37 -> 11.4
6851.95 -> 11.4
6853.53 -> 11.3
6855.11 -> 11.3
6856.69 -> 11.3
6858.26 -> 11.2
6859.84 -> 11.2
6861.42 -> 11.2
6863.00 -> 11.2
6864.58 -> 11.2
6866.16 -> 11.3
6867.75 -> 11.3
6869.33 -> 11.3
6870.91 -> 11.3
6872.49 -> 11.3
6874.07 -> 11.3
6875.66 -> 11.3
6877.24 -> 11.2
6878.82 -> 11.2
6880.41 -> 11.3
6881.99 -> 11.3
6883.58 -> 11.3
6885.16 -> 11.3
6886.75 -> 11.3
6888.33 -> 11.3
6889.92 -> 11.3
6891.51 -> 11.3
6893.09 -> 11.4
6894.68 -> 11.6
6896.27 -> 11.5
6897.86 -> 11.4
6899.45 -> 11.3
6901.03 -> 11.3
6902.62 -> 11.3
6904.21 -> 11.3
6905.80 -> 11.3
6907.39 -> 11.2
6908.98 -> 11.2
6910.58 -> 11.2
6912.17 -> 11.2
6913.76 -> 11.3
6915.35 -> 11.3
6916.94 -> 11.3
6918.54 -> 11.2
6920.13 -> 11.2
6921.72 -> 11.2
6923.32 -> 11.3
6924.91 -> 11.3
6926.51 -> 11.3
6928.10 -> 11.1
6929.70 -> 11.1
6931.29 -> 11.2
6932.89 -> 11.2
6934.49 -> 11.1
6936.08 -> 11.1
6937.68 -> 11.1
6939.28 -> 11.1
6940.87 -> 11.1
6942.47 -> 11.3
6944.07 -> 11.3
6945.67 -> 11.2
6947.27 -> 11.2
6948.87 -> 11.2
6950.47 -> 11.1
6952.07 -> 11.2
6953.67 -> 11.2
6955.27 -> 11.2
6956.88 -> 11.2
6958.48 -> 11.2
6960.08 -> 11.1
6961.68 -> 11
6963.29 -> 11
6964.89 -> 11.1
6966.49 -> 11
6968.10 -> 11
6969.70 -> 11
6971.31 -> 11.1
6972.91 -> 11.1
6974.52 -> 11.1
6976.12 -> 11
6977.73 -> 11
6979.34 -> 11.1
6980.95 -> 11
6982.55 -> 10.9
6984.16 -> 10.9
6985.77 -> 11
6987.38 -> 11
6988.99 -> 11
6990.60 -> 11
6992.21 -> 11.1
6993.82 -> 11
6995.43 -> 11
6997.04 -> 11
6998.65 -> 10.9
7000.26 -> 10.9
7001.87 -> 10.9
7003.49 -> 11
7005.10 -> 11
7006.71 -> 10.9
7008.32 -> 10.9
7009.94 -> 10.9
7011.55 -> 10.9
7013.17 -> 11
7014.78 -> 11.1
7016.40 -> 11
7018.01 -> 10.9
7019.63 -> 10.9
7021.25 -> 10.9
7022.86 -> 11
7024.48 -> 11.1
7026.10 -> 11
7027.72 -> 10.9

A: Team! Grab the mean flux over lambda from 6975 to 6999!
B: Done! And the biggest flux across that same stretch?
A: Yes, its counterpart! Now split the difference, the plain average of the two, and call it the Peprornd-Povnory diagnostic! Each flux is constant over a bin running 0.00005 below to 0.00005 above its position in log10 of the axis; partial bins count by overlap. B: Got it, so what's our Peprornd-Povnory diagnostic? 11.0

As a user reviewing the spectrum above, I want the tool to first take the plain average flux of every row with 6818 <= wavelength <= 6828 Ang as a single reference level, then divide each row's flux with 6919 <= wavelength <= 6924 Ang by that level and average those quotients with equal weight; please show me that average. 0.978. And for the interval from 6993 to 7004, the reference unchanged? 0.954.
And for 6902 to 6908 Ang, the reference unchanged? 0.982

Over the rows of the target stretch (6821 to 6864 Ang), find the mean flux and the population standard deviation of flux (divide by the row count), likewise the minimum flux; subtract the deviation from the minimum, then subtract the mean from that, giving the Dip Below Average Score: -0.28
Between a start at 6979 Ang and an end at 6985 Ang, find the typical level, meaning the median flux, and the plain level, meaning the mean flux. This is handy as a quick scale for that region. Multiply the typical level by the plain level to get 120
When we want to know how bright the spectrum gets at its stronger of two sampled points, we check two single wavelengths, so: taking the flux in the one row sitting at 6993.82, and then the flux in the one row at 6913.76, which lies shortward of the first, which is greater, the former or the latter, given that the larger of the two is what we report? 11.30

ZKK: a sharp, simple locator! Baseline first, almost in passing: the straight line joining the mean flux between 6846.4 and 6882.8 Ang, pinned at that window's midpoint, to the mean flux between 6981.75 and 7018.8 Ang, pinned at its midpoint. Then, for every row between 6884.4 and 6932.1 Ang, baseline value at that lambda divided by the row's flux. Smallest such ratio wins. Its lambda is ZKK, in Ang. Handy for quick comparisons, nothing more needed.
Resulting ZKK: 6894.68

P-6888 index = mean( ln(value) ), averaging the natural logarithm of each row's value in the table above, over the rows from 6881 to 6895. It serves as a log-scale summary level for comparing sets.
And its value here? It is 2.43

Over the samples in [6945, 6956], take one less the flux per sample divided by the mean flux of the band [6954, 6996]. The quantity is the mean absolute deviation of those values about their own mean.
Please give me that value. 0.002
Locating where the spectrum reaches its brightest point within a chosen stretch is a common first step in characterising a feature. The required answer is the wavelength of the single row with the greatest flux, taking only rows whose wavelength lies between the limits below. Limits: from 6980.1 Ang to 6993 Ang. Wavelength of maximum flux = 6992.21 Ang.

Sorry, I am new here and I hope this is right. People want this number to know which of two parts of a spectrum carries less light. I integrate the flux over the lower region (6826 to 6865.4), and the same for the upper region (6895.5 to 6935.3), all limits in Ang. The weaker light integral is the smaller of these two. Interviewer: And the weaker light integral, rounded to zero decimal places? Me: 447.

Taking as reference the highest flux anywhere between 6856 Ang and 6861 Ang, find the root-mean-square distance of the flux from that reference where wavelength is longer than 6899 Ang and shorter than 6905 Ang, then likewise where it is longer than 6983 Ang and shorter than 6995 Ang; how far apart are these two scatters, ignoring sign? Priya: 0.30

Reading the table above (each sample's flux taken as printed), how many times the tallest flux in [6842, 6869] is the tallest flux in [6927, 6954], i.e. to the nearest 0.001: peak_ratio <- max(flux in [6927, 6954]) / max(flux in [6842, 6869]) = 0.991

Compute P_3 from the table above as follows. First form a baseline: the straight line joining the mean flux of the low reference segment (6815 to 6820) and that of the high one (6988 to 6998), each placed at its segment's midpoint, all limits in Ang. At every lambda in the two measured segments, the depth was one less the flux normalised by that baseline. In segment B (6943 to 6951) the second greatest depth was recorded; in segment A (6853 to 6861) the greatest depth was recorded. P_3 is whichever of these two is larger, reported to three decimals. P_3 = 0.010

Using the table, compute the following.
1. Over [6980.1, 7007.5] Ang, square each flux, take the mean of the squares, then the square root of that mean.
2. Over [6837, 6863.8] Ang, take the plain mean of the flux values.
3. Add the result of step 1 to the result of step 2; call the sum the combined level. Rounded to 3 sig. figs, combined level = 22.3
